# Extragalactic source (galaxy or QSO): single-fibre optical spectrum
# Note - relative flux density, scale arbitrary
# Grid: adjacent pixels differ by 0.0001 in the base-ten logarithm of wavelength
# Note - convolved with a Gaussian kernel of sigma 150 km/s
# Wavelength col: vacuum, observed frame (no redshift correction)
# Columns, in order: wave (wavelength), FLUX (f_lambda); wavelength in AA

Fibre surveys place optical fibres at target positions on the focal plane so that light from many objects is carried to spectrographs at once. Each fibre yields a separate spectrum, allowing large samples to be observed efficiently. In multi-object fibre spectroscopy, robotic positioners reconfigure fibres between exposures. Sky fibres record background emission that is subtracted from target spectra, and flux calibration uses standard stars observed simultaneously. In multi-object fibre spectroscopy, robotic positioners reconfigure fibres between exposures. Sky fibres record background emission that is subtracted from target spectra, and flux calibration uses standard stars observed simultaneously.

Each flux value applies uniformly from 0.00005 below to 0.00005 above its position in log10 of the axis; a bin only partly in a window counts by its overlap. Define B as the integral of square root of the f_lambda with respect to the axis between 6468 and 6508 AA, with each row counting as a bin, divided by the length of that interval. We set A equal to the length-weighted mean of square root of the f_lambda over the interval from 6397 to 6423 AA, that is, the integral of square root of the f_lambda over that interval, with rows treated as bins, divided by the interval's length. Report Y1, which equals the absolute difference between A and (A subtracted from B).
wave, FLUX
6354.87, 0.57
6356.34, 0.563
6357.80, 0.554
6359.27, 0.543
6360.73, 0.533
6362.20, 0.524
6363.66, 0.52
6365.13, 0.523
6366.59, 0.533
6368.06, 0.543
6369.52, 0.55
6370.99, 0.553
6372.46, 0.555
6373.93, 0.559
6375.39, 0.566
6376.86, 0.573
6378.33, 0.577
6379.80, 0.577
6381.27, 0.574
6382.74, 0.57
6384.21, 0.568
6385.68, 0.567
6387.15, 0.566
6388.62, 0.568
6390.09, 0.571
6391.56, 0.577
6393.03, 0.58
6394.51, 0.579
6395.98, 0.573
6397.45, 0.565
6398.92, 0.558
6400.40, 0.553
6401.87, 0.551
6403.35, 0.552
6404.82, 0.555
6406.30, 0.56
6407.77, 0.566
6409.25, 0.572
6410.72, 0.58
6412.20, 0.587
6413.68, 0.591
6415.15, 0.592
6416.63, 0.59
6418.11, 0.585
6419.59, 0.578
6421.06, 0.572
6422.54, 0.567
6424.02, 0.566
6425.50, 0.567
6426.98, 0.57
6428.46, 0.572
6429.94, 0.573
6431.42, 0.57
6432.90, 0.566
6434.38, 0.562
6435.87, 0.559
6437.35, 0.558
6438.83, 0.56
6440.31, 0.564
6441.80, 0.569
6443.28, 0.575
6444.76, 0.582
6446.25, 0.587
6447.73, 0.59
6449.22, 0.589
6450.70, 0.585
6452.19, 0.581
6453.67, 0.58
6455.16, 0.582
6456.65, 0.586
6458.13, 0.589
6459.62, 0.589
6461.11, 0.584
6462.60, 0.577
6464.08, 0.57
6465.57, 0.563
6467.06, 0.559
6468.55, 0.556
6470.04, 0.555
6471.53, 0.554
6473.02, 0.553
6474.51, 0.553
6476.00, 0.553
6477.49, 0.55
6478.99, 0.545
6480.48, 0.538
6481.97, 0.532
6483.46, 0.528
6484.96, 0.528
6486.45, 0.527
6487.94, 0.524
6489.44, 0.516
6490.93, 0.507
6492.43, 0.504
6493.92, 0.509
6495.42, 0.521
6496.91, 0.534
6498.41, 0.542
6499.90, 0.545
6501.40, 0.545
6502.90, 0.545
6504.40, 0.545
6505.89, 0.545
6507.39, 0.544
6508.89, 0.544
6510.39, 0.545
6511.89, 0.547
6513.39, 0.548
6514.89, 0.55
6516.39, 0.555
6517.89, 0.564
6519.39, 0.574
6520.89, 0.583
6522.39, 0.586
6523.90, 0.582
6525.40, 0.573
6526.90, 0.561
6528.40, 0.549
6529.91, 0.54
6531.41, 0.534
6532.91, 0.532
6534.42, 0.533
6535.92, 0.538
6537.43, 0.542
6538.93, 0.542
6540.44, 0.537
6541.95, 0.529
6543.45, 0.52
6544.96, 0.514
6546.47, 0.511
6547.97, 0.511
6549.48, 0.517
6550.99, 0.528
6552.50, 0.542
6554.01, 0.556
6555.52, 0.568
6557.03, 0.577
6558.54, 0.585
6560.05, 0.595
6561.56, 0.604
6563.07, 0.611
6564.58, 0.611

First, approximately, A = 0.756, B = 0.733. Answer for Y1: 0.78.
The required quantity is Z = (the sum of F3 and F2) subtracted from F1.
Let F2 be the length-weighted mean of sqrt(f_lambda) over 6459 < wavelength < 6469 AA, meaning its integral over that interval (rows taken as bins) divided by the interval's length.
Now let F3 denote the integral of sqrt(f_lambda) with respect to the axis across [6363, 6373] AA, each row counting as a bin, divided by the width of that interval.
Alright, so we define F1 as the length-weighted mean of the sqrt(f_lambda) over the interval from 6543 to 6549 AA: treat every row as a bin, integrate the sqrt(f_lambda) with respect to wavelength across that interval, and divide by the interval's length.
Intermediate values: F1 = 0.717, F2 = 0.76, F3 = 0.734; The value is -0.77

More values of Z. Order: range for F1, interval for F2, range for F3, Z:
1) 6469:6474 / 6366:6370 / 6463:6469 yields -0.74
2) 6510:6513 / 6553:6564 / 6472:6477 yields -0.77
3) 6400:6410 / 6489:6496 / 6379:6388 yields -0.72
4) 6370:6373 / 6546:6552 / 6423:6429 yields -0.73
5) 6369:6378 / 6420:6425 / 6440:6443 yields -0.76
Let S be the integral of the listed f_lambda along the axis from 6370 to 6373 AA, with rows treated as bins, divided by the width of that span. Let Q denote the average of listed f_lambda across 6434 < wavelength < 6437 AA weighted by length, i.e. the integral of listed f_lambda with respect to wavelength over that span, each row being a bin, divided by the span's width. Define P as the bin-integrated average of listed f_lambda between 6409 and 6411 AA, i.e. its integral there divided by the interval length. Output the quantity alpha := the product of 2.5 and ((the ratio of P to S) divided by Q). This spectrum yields 4.7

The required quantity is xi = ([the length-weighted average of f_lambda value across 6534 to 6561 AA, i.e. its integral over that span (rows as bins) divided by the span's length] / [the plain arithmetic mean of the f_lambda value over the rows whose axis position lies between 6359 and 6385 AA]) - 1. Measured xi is -0.02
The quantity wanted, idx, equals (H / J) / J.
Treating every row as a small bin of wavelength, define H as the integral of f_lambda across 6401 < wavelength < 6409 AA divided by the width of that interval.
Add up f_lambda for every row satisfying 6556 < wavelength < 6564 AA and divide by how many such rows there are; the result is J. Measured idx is 1.58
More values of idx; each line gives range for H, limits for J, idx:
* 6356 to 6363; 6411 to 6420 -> 1.57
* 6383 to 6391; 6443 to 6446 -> 1.70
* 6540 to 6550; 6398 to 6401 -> 1.68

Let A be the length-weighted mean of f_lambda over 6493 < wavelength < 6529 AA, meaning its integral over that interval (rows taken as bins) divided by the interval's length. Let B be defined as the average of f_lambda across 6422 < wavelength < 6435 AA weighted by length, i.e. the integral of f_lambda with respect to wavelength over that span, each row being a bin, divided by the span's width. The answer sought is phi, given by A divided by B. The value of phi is 0.97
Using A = 0.551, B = 0.568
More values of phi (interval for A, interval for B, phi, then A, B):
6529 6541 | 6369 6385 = 0.95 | 0.537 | 0.566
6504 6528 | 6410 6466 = 0.97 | 0.559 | 0.577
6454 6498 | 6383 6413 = 0.97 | 0.548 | 0.567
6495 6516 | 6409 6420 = 0.93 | 0.543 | 0.585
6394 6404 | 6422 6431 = 0.99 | 0.561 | 0.569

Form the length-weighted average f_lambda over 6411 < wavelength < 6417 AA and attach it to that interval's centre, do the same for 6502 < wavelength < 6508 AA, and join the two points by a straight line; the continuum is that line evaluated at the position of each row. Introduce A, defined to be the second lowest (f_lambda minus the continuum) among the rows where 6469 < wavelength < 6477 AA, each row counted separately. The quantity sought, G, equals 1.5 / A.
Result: -212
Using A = -0.007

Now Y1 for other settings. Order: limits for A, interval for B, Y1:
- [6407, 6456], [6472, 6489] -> 0.78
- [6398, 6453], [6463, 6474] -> 0.76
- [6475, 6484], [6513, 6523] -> 0.72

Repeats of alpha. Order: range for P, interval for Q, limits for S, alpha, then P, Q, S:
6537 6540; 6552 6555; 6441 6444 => 4.3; 0.542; 0.55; 0.571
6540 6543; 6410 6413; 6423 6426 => 4.0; 0.532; 0.58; 0.566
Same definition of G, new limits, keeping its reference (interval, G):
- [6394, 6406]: -35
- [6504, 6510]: 4757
